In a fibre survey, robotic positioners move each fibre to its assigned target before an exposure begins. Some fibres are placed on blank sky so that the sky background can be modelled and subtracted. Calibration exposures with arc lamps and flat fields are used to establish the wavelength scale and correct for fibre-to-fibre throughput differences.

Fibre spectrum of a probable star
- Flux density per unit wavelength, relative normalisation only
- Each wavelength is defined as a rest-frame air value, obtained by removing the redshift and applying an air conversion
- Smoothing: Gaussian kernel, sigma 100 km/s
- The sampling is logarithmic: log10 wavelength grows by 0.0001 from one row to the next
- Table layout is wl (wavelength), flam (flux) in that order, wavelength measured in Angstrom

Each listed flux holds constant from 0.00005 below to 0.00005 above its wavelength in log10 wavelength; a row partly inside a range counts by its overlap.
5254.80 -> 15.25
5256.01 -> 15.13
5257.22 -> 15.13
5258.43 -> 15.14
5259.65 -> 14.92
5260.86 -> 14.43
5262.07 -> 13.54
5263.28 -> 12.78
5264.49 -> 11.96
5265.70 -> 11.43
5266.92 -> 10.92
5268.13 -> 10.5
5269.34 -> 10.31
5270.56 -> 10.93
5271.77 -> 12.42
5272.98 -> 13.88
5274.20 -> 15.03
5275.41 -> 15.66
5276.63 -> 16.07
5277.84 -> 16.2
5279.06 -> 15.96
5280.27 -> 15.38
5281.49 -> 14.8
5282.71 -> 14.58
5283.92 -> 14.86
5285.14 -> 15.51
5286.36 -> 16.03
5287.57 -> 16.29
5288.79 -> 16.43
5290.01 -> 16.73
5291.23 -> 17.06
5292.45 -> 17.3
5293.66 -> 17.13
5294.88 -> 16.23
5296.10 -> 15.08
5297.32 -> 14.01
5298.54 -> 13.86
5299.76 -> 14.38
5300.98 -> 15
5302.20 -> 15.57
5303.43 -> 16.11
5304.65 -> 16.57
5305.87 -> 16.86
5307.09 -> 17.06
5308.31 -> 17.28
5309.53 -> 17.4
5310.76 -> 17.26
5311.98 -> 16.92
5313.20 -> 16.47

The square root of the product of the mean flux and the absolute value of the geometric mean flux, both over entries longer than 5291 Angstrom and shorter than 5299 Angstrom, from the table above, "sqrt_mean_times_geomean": 15.8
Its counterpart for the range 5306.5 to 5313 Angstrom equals 17.2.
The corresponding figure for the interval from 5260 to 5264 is 13.6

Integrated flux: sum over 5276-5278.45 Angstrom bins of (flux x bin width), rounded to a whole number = 39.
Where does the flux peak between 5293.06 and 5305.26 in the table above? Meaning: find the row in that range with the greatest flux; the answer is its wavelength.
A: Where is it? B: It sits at 5293.66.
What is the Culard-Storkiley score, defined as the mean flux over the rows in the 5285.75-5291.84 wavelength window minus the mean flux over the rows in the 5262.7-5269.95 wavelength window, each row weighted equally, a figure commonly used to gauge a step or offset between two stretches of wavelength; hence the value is 5.2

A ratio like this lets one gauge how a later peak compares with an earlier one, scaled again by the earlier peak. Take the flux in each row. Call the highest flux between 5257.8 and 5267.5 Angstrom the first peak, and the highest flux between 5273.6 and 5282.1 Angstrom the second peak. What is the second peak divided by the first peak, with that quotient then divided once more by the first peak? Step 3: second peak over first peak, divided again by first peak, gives 0.071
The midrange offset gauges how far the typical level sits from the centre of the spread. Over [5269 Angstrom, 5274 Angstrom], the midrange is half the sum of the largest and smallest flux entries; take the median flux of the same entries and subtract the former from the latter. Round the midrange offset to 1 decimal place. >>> -0.4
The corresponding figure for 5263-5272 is -0.4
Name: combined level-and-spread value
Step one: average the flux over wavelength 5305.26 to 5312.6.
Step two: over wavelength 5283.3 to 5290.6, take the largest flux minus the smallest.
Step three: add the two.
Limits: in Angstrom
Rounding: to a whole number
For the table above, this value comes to 19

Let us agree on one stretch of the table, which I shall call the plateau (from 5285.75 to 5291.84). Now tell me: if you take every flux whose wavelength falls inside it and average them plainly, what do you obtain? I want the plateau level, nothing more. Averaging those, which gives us 16.5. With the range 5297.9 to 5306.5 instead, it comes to 15.5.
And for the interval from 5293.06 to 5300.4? 15.1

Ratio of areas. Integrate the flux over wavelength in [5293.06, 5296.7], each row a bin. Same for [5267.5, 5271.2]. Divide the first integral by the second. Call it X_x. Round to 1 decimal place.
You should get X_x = 1.5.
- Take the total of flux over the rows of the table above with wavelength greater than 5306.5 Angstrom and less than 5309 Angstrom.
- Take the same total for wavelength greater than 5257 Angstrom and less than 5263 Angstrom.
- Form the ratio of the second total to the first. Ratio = 2.1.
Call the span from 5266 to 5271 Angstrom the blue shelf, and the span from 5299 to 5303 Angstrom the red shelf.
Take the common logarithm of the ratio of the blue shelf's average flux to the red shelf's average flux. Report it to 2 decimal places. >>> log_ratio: -0.15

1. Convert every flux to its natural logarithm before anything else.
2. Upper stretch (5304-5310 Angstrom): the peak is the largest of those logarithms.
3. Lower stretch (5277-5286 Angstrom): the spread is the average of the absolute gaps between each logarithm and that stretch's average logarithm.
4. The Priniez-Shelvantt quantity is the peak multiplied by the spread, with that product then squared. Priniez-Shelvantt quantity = 0.009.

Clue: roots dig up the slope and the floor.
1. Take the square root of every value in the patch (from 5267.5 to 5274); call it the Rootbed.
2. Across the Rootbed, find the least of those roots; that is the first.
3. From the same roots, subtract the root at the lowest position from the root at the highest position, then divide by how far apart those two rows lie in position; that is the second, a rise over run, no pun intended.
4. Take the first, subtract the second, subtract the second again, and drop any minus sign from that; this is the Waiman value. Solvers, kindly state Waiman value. 3.0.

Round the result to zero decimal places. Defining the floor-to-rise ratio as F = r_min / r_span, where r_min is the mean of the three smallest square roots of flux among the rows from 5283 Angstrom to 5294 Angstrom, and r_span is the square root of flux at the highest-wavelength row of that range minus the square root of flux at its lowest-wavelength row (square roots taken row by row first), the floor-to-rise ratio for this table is 14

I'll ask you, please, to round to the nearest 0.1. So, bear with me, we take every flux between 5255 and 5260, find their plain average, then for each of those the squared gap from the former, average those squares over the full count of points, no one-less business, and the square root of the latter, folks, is 0.1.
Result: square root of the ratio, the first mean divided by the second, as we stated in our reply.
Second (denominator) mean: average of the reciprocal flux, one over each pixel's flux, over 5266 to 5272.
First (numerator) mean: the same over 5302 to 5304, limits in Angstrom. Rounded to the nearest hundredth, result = 0.83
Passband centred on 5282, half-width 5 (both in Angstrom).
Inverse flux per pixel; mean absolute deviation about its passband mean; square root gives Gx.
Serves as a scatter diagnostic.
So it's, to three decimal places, 0.046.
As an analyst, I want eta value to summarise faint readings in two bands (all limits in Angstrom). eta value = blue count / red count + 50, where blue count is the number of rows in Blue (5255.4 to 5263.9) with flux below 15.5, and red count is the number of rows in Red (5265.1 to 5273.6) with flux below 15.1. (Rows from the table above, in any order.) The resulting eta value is 51.0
